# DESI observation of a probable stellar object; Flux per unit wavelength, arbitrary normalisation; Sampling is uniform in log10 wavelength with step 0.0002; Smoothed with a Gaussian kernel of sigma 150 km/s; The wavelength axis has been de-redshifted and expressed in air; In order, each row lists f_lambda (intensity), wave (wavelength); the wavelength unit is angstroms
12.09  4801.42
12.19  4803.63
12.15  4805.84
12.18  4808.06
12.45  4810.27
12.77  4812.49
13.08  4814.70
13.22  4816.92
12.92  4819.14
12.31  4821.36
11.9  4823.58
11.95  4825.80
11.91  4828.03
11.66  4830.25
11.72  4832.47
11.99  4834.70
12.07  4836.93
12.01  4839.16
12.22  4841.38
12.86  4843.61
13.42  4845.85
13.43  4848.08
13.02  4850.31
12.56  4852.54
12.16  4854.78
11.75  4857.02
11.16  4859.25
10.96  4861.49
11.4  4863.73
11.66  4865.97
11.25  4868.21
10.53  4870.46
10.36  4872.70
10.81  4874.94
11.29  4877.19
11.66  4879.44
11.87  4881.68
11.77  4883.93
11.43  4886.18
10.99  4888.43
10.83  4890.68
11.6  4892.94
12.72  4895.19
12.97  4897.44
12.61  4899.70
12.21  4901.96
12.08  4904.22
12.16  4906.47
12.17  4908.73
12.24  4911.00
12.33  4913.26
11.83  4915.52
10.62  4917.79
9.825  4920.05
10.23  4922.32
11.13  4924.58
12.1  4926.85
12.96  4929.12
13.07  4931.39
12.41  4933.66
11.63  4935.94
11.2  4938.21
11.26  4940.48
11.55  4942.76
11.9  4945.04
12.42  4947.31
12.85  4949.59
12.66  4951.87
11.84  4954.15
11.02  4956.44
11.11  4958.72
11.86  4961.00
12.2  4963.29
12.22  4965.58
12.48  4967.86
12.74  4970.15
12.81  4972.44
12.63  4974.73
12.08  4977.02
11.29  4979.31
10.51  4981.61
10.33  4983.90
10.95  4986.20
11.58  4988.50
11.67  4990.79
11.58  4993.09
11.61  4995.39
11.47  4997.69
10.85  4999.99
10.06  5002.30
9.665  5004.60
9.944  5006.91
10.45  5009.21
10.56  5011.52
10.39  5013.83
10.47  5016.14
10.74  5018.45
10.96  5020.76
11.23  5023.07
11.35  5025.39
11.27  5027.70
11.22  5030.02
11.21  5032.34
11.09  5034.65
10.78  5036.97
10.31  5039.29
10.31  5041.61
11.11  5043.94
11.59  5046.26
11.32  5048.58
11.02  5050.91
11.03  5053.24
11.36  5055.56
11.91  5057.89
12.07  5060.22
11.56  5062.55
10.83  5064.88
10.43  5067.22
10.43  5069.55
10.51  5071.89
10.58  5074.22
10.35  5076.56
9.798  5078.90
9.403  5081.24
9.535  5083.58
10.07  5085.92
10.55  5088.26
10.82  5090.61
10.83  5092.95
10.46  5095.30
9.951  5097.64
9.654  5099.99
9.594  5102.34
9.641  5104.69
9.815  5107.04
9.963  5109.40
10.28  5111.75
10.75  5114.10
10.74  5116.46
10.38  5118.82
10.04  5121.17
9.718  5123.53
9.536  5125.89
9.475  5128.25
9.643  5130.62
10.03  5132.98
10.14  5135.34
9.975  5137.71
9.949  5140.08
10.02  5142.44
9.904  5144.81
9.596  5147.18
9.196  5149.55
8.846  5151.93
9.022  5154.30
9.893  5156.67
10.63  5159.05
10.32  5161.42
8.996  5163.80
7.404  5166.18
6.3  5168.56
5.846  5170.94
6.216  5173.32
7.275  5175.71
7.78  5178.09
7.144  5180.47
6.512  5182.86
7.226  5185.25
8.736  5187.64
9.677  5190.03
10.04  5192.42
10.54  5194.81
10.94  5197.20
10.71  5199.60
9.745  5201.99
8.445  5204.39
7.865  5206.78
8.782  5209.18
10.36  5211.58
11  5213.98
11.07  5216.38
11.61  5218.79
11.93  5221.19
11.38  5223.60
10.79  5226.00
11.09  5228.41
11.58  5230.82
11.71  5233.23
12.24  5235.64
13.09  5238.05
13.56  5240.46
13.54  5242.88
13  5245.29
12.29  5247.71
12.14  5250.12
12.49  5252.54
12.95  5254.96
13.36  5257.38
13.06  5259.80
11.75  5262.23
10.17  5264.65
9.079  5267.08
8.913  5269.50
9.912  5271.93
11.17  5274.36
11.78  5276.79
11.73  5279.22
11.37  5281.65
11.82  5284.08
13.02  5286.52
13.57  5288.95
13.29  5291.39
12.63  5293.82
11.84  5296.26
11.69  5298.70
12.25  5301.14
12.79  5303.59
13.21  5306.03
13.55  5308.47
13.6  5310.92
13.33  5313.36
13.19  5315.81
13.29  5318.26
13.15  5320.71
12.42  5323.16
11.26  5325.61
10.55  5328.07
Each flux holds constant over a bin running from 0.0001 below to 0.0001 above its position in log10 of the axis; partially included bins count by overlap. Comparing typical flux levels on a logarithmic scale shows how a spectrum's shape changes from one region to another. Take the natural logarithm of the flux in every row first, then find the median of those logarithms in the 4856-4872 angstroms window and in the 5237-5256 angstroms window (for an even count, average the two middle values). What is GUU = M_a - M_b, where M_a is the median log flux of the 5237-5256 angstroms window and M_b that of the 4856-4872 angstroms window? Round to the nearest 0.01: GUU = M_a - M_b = 0.14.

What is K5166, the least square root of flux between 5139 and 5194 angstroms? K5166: 2.42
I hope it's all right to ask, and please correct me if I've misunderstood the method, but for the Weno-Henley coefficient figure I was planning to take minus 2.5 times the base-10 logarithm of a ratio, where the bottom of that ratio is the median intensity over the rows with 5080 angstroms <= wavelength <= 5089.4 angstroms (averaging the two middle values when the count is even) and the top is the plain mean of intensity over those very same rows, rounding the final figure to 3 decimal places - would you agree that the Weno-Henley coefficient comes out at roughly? -0.010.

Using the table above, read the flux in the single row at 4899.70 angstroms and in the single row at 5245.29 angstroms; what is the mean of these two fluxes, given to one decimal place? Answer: 12.8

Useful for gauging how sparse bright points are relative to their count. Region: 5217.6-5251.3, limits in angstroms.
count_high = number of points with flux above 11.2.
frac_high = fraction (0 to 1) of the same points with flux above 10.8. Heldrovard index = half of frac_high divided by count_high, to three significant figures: 0.0387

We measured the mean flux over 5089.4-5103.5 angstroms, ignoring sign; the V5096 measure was 10.2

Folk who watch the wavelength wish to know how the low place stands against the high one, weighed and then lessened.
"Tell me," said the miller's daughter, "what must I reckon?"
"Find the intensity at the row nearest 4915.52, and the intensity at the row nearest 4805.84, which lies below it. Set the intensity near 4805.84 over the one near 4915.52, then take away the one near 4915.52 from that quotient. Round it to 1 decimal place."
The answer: -10.8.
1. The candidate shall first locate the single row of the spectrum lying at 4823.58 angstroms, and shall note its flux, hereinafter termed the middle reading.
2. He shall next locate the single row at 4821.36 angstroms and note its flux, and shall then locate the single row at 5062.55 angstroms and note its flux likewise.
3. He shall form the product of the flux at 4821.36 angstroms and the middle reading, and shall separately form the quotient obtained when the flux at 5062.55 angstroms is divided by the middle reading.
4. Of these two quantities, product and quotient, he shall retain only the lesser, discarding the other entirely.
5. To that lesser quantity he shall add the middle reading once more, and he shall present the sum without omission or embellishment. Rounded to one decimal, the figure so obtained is 12.9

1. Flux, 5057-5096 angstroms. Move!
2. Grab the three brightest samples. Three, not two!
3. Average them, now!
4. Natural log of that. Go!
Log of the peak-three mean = 2.47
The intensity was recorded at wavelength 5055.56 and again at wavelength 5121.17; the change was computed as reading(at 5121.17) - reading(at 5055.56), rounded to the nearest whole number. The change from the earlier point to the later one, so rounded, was -1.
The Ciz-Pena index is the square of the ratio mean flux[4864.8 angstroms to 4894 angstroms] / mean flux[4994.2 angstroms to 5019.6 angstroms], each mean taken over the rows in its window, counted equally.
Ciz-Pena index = 1.13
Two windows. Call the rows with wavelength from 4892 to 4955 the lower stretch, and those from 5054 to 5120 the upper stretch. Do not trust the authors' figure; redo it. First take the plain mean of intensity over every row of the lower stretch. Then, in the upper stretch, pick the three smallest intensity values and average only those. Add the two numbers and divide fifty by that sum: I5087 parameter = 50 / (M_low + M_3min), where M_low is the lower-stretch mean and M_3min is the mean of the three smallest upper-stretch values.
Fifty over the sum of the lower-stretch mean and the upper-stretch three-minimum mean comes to 2.33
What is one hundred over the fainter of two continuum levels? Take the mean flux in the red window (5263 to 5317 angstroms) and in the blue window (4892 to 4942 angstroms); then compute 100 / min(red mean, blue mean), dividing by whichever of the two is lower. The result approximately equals 8.4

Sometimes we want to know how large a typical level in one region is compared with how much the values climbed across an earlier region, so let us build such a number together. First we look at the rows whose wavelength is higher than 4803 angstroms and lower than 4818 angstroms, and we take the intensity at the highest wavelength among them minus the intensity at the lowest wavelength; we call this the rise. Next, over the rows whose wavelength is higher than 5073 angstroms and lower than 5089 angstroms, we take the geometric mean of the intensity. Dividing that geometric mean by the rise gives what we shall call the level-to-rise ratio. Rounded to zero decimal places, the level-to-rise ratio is 10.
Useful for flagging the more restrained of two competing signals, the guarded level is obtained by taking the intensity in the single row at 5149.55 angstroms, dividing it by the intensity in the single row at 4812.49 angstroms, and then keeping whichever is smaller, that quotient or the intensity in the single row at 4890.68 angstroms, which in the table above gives 0.72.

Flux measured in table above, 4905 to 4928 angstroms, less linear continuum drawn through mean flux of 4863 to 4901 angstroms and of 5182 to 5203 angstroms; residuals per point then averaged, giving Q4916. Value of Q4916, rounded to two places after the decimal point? 0.19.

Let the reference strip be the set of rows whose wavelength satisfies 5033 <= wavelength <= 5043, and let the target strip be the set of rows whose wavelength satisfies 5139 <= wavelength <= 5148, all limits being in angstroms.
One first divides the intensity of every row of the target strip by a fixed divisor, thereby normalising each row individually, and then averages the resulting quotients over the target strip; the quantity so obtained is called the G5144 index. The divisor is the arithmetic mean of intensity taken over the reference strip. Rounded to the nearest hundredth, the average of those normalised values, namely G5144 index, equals 0.93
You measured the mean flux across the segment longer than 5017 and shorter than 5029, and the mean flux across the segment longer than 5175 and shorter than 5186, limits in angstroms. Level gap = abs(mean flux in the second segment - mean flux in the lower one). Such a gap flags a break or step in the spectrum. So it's 3.9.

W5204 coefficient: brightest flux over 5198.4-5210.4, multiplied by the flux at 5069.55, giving 112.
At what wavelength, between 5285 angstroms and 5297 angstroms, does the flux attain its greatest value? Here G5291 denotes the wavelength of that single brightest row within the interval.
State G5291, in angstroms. 5288.95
